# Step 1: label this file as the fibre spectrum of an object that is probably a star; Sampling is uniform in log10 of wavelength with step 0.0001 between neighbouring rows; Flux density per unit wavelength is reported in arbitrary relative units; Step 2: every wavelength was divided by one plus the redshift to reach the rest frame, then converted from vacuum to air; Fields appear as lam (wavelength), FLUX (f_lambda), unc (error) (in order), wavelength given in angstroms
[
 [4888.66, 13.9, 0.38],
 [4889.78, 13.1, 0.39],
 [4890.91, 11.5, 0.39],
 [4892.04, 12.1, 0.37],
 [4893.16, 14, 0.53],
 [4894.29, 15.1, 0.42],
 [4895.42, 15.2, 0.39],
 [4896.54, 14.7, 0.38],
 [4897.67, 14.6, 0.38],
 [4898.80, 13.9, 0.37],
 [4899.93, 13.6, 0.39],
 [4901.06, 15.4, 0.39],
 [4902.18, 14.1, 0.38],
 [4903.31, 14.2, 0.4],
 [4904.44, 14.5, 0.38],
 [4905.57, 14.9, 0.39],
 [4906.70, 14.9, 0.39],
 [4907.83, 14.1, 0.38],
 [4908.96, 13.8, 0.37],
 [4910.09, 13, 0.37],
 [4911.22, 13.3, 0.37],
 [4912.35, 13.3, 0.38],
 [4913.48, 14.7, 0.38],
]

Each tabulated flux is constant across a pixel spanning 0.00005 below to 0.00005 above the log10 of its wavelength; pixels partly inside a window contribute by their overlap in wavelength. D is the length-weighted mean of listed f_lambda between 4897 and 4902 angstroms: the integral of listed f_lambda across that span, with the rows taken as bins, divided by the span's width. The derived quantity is 14.36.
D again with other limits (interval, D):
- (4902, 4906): 14.43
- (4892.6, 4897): 14.76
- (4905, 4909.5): 14.43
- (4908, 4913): 13.44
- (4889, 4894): 12.87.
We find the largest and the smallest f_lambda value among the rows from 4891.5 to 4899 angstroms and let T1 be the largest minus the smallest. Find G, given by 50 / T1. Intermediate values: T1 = 3.10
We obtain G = 16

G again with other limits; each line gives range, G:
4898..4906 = 28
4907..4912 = 45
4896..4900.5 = 45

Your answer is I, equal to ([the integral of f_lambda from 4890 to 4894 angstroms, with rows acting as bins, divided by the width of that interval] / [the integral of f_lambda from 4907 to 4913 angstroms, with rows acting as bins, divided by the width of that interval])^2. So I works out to 0.88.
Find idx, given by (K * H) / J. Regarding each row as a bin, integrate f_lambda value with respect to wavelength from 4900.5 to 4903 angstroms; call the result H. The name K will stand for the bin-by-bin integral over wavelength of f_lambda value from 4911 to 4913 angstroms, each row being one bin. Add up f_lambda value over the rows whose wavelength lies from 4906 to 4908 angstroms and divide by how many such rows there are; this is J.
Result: 68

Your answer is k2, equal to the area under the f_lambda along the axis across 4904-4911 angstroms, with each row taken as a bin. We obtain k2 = 99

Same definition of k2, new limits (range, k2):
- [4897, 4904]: 100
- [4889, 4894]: 64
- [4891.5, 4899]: 107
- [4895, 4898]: 45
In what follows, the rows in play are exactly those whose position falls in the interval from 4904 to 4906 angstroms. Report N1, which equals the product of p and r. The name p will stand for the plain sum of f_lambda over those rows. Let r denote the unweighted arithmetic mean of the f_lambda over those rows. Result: 432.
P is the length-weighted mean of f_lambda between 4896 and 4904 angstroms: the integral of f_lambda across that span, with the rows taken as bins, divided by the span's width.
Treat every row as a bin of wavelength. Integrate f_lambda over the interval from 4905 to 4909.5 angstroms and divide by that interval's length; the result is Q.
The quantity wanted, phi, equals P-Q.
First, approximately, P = 14.4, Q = 14.4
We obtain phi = -0.1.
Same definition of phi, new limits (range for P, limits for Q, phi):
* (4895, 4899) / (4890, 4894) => 1.9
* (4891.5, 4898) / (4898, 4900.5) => 0.5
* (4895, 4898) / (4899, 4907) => 0.4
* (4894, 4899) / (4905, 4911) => 0.6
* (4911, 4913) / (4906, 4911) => -0.6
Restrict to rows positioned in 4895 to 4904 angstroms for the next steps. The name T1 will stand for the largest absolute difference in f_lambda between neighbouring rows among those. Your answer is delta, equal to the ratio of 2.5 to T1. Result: 1.4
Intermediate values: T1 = 1.8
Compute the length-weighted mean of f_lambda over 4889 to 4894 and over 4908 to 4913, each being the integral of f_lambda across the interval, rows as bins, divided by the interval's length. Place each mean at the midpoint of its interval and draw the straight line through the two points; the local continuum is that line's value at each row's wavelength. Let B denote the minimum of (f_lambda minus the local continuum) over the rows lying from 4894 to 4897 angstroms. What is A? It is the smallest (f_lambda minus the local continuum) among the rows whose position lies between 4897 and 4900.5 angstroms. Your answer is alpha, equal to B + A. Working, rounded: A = 0.5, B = 1.7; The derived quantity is 2.2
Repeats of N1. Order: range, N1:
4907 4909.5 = 389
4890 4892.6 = 278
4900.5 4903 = 435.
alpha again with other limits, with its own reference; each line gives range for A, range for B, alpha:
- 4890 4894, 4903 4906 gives -0.4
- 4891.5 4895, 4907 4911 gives -1.2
